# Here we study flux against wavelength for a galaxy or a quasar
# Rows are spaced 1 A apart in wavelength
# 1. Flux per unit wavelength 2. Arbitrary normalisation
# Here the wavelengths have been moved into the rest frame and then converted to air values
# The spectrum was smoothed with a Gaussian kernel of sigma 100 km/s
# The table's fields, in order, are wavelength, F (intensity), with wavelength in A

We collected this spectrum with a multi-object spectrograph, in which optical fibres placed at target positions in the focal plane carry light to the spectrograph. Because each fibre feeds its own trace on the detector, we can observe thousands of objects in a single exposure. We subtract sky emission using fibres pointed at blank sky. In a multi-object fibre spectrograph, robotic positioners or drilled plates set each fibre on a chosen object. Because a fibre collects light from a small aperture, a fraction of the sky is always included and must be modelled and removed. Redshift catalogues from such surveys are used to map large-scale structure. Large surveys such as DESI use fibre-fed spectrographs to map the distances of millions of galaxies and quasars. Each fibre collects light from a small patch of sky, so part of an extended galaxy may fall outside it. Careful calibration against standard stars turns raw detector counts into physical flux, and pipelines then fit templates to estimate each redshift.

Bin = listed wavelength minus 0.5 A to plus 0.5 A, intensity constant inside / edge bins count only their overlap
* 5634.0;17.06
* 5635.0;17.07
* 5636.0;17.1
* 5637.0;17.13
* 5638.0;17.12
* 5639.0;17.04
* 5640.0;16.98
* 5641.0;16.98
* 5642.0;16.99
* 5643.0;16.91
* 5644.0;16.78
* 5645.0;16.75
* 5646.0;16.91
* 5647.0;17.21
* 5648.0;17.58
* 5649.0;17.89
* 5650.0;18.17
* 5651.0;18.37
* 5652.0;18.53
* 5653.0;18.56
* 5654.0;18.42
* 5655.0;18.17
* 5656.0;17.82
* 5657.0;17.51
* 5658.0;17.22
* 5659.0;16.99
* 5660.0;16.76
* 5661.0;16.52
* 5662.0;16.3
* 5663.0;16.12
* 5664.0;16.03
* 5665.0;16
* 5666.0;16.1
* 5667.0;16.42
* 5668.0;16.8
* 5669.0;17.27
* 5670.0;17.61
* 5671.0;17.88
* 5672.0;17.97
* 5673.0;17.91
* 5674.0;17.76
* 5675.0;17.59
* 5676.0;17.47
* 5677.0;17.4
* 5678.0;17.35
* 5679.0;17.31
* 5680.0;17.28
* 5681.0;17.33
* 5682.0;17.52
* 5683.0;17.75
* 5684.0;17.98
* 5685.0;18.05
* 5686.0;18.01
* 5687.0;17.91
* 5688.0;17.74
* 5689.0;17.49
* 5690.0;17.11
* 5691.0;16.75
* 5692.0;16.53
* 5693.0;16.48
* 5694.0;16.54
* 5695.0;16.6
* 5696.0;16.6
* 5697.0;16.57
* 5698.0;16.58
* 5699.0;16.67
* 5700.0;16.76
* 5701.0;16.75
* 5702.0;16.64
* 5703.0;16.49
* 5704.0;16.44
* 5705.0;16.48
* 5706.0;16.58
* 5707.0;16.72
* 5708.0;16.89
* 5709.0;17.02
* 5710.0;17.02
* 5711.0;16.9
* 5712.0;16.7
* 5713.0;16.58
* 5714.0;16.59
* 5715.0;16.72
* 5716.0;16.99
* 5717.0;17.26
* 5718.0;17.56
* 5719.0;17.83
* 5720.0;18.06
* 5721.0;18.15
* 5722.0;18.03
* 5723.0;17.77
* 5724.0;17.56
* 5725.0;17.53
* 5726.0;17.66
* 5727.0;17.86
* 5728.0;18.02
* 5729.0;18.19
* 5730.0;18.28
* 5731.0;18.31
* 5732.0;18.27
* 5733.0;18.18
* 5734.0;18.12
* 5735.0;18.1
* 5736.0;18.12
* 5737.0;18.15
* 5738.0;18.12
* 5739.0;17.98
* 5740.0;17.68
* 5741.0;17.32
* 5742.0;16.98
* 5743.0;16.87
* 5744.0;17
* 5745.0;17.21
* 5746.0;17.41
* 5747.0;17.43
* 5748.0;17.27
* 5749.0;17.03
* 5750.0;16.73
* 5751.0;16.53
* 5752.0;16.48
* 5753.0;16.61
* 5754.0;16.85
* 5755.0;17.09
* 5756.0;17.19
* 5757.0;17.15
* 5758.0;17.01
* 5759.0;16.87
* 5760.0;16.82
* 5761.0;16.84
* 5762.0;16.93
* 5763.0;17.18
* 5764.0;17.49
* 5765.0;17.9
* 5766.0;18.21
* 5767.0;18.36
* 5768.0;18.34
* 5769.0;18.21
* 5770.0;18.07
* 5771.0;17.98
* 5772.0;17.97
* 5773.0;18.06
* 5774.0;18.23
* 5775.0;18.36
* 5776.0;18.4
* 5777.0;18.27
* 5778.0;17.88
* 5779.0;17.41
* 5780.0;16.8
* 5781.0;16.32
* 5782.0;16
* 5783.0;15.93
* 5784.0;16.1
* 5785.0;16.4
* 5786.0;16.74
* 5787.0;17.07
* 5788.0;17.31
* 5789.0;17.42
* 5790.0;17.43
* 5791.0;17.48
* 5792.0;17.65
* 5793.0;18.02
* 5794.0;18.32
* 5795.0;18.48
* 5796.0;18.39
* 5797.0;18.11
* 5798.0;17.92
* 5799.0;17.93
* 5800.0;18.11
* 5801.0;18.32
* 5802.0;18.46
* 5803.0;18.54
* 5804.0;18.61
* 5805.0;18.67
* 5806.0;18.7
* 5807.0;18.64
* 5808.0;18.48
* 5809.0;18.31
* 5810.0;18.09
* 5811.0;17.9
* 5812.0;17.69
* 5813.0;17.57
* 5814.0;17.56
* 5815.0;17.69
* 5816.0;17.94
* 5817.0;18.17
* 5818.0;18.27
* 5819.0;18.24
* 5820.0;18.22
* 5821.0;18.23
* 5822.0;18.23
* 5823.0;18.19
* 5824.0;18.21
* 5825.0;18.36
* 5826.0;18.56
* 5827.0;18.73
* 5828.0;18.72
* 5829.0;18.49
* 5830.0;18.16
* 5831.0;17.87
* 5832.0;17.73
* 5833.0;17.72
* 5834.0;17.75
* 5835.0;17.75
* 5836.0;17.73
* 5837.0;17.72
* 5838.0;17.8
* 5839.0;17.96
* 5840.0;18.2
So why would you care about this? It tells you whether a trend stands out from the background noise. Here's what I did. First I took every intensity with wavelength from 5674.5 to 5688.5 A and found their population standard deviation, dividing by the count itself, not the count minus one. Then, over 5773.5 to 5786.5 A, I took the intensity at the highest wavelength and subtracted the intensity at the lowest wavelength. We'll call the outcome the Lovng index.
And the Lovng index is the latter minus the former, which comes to -1.8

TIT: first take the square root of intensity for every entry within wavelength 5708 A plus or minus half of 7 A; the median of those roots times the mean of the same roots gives 16.8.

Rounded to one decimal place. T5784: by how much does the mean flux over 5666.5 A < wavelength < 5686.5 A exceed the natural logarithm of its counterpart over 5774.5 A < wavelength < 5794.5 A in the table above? 14.7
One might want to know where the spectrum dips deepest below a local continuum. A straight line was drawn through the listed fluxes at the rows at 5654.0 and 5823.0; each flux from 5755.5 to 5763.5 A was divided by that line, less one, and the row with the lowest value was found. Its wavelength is 5760.0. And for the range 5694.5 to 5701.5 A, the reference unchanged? 5697.0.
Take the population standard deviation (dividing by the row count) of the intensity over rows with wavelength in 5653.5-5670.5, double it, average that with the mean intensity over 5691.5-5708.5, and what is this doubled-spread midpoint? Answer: 9.0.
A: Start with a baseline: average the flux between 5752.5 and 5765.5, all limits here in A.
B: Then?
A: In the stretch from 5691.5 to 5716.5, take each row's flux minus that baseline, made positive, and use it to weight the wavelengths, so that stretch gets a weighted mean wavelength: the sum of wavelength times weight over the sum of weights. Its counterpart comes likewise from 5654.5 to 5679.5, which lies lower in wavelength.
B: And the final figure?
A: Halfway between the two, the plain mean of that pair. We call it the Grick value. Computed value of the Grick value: 5684.3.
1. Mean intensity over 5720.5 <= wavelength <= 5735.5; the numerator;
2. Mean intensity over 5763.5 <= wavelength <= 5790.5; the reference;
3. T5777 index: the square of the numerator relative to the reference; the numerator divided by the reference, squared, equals 1.06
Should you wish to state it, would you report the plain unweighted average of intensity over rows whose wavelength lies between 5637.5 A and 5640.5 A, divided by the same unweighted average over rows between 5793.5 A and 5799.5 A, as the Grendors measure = 0.94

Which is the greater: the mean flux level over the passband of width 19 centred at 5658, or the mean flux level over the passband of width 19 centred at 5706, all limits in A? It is 17.3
